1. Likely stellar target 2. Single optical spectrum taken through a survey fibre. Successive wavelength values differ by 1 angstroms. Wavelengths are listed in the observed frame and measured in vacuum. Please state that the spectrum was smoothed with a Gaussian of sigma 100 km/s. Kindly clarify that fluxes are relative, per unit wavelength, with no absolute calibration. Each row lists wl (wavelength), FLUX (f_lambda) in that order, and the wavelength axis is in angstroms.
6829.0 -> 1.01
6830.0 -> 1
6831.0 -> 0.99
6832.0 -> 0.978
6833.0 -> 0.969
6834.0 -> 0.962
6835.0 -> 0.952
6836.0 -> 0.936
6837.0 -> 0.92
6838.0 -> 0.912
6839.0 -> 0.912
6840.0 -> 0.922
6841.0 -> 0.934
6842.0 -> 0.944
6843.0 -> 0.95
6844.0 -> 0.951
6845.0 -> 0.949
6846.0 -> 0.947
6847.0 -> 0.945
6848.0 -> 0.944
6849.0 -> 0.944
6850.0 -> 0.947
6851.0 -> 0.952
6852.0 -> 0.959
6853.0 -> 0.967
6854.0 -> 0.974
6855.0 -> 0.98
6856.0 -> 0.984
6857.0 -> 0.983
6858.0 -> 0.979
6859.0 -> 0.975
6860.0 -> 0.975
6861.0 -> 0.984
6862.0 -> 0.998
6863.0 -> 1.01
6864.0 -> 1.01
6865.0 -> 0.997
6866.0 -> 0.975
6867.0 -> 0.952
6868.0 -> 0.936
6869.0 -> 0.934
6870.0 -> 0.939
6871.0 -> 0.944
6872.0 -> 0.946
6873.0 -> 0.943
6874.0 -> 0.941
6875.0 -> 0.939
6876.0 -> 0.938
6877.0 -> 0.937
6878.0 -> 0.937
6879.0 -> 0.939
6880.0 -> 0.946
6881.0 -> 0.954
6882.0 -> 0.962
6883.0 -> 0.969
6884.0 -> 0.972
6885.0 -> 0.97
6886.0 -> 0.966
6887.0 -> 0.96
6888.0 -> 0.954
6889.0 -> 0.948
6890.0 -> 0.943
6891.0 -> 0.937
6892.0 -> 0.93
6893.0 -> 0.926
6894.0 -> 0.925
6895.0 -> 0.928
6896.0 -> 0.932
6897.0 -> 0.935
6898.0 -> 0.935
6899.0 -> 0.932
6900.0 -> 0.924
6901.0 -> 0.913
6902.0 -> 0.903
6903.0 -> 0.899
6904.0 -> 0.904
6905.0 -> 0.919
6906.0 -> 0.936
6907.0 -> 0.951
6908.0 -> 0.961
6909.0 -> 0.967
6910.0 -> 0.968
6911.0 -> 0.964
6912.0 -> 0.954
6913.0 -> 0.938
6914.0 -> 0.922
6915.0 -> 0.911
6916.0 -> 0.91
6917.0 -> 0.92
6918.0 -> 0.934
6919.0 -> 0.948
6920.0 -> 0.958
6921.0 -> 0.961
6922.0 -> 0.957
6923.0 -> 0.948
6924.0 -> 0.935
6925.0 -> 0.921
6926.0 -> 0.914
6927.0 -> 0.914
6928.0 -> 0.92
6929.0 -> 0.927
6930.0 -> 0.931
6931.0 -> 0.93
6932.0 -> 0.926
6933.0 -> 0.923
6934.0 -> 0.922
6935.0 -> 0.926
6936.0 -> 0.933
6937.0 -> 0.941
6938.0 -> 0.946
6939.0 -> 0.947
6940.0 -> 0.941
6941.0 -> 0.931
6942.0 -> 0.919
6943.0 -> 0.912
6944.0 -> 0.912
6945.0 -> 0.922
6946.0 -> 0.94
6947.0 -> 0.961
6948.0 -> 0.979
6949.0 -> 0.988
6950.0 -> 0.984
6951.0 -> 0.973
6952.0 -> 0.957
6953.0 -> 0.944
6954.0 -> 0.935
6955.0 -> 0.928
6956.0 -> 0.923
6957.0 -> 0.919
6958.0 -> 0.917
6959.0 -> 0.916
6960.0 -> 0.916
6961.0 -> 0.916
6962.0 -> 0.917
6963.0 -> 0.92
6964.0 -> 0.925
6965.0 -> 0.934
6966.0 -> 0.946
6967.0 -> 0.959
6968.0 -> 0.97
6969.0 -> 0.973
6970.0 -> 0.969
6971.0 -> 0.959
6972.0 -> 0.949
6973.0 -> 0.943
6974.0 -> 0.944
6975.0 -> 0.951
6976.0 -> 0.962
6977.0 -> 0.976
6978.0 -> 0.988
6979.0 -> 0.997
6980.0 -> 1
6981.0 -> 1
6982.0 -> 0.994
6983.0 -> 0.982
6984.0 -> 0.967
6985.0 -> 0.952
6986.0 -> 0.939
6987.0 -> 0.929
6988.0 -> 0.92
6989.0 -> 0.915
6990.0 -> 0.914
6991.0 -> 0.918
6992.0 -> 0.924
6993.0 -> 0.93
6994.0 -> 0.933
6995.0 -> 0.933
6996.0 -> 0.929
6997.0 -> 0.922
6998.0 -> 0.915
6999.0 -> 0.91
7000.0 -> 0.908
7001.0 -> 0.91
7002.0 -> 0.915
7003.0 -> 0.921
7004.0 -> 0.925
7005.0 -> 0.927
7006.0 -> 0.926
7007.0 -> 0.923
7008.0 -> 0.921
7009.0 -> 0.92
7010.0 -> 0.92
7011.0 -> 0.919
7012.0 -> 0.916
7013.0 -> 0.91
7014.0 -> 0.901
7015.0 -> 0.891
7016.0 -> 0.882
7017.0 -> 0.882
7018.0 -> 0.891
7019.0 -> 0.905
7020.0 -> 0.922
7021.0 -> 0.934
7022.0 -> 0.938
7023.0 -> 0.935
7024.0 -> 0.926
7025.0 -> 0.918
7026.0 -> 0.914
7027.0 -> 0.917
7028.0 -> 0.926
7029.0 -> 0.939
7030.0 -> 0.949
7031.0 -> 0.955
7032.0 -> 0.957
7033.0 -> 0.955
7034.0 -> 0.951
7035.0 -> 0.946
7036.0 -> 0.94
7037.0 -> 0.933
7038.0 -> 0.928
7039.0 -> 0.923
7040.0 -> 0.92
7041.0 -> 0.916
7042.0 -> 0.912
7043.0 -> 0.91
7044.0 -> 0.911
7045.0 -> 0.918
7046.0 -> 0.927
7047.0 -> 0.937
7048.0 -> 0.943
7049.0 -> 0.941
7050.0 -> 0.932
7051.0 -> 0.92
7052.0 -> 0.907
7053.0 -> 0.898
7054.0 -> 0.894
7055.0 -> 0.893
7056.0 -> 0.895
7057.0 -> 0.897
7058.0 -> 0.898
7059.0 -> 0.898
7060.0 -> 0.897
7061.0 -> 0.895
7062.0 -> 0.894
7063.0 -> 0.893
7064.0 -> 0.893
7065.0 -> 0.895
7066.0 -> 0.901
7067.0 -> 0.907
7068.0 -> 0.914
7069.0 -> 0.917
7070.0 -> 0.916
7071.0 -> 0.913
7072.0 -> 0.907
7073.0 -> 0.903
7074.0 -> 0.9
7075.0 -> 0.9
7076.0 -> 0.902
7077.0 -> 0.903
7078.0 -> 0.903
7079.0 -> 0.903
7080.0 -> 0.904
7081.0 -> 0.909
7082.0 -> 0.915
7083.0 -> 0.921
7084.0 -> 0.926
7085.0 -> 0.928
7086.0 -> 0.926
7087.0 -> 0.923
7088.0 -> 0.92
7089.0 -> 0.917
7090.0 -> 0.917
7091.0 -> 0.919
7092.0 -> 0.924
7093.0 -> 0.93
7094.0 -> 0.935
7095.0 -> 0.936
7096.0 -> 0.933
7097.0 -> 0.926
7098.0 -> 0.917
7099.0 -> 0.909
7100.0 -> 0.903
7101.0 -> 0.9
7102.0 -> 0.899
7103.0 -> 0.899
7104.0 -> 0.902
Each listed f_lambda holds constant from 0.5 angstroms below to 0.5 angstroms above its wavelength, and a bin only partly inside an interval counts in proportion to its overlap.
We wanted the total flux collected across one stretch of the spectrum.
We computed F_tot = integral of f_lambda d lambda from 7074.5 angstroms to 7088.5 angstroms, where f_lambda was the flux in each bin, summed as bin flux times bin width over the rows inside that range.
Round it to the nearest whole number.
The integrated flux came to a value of 13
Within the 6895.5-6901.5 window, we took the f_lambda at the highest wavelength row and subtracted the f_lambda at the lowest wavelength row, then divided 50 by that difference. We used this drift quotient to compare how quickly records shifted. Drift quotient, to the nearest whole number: -2632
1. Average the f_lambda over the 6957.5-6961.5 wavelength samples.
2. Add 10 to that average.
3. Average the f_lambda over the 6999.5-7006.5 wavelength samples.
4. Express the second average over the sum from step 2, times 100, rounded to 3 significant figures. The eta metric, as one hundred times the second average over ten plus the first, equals 8.42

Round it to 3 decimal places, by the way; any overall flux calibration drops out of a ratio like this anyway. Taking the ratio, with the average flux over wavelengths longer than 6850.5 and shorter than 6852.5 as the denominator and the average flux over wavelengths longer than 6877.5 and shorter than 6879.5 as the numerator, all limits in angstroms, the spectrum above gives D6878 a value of 0.982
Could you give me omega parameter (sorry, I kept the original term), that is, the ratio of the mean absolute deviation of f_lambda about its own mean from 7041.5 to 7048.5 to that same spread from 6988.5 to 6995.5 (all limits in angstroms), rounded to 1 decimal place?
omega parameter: 1.6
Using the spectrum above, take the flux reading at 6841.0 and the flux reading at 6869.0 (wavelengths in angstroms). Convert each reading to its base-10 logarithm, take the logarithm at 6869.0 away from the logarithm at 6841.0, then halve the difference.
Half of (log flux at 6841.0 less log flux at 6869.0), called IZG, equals 0.0000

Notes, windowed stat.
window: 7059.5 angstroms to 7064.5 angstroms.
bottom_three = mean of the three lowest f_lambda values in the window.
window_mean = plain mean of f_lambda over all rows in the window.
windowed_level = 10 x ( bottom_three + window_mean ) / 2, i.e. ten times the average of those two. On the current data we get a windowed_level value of 8.94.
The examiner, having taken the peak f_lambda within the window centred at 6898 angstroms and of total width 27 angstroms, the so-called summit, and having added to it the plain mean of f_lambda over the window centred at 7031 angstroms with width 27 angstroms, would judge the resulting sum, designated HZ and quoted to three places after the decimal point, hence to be 1.899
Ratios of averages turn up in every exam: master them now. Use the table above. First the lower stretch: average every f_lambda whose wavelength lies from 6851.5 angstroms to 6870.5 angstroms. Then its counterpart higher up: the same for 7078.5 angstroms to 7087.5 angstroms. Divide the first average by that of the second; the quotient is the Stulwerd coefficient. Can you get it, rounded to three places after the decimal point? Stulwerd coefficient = 1.062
